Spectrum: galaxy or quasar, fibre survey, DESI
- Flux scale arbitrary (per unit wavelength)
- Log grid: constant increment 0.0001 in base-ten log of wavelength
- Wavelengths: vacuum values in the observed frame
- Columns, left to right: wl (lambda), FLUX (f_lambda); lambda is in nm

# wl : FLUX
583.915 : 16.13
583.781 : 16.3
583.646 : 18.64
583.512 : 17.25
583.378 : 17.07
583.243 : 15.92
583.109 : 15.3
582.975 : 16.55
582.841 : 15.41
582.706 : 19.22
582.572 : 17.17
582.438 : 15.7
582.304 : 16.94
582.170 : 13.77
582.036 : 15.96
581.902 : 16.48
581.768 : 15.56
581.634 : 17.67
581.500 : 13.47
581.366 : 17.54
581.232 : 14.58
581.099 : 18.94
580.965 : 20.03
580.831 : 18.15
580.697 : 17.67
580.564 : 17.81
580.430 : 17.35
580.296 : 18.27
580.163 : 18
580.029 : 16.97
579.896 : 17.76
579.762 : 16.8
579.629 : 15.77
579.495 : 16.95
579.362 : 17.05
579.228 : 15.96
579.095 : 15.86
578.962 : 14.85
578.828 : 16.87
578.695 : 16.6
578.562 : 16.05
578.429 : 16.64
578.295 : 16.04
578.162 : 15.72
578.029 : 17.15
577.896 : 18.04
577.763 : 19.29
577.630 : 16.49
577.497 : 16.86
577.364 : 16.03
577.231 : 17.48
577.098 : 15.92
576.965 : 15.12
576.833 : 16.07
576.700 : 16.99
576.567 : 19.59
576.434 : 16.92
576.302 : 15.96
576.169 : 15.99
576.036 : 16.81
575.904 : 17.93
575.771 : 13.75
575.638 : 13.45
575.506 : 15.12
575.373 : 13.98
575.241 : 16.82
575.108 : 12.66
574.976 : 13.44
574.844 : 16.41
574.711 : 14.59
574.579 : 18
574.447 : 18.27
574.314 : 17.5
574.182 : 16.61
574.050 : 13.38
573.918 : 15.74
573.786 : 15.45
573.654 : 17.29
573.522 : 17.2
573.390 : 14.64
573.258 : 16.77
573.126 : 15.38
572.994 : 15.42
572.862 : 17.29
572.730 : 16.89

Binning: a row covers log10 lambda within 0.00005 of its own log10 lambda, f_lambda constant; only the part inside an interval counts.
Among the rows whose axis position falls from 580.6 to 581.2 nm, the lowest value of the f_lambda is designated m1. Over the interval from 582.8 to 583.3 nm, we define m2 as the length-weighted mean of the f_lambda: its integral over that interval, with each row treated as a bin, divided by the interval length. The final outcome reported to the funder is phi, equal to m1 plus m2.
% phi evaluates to 33.5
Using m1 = 17.67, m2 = 15.8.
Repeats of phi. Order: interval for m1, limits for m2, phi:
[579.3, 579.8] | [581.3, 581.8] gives 31.9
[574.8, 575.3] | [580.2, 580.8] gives 30.5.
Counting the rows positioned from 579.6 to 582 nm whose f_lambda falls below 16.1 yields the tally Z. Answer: 4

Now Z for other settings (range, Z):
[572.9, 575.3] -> 9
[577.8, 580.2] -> 7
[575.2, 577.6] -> 10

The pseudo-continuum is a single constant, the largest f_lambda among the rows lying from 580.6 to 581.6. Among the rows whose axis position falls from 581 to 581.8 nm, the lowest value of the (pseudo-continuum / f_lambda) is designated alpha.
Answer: 1.06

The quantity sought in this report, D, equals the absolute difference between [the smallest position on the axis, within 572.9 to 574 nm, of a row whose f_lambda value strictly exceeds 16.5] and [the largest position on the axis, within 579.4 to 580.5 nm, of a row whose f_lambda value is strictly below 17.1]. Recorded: 6.77 nm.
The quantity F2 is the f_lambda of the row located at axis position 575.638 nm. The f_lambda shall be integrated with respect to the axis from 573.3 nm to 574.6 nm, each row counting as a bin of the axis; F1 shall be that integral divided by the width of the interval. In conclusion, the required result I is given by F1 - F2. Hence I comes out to 2.9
